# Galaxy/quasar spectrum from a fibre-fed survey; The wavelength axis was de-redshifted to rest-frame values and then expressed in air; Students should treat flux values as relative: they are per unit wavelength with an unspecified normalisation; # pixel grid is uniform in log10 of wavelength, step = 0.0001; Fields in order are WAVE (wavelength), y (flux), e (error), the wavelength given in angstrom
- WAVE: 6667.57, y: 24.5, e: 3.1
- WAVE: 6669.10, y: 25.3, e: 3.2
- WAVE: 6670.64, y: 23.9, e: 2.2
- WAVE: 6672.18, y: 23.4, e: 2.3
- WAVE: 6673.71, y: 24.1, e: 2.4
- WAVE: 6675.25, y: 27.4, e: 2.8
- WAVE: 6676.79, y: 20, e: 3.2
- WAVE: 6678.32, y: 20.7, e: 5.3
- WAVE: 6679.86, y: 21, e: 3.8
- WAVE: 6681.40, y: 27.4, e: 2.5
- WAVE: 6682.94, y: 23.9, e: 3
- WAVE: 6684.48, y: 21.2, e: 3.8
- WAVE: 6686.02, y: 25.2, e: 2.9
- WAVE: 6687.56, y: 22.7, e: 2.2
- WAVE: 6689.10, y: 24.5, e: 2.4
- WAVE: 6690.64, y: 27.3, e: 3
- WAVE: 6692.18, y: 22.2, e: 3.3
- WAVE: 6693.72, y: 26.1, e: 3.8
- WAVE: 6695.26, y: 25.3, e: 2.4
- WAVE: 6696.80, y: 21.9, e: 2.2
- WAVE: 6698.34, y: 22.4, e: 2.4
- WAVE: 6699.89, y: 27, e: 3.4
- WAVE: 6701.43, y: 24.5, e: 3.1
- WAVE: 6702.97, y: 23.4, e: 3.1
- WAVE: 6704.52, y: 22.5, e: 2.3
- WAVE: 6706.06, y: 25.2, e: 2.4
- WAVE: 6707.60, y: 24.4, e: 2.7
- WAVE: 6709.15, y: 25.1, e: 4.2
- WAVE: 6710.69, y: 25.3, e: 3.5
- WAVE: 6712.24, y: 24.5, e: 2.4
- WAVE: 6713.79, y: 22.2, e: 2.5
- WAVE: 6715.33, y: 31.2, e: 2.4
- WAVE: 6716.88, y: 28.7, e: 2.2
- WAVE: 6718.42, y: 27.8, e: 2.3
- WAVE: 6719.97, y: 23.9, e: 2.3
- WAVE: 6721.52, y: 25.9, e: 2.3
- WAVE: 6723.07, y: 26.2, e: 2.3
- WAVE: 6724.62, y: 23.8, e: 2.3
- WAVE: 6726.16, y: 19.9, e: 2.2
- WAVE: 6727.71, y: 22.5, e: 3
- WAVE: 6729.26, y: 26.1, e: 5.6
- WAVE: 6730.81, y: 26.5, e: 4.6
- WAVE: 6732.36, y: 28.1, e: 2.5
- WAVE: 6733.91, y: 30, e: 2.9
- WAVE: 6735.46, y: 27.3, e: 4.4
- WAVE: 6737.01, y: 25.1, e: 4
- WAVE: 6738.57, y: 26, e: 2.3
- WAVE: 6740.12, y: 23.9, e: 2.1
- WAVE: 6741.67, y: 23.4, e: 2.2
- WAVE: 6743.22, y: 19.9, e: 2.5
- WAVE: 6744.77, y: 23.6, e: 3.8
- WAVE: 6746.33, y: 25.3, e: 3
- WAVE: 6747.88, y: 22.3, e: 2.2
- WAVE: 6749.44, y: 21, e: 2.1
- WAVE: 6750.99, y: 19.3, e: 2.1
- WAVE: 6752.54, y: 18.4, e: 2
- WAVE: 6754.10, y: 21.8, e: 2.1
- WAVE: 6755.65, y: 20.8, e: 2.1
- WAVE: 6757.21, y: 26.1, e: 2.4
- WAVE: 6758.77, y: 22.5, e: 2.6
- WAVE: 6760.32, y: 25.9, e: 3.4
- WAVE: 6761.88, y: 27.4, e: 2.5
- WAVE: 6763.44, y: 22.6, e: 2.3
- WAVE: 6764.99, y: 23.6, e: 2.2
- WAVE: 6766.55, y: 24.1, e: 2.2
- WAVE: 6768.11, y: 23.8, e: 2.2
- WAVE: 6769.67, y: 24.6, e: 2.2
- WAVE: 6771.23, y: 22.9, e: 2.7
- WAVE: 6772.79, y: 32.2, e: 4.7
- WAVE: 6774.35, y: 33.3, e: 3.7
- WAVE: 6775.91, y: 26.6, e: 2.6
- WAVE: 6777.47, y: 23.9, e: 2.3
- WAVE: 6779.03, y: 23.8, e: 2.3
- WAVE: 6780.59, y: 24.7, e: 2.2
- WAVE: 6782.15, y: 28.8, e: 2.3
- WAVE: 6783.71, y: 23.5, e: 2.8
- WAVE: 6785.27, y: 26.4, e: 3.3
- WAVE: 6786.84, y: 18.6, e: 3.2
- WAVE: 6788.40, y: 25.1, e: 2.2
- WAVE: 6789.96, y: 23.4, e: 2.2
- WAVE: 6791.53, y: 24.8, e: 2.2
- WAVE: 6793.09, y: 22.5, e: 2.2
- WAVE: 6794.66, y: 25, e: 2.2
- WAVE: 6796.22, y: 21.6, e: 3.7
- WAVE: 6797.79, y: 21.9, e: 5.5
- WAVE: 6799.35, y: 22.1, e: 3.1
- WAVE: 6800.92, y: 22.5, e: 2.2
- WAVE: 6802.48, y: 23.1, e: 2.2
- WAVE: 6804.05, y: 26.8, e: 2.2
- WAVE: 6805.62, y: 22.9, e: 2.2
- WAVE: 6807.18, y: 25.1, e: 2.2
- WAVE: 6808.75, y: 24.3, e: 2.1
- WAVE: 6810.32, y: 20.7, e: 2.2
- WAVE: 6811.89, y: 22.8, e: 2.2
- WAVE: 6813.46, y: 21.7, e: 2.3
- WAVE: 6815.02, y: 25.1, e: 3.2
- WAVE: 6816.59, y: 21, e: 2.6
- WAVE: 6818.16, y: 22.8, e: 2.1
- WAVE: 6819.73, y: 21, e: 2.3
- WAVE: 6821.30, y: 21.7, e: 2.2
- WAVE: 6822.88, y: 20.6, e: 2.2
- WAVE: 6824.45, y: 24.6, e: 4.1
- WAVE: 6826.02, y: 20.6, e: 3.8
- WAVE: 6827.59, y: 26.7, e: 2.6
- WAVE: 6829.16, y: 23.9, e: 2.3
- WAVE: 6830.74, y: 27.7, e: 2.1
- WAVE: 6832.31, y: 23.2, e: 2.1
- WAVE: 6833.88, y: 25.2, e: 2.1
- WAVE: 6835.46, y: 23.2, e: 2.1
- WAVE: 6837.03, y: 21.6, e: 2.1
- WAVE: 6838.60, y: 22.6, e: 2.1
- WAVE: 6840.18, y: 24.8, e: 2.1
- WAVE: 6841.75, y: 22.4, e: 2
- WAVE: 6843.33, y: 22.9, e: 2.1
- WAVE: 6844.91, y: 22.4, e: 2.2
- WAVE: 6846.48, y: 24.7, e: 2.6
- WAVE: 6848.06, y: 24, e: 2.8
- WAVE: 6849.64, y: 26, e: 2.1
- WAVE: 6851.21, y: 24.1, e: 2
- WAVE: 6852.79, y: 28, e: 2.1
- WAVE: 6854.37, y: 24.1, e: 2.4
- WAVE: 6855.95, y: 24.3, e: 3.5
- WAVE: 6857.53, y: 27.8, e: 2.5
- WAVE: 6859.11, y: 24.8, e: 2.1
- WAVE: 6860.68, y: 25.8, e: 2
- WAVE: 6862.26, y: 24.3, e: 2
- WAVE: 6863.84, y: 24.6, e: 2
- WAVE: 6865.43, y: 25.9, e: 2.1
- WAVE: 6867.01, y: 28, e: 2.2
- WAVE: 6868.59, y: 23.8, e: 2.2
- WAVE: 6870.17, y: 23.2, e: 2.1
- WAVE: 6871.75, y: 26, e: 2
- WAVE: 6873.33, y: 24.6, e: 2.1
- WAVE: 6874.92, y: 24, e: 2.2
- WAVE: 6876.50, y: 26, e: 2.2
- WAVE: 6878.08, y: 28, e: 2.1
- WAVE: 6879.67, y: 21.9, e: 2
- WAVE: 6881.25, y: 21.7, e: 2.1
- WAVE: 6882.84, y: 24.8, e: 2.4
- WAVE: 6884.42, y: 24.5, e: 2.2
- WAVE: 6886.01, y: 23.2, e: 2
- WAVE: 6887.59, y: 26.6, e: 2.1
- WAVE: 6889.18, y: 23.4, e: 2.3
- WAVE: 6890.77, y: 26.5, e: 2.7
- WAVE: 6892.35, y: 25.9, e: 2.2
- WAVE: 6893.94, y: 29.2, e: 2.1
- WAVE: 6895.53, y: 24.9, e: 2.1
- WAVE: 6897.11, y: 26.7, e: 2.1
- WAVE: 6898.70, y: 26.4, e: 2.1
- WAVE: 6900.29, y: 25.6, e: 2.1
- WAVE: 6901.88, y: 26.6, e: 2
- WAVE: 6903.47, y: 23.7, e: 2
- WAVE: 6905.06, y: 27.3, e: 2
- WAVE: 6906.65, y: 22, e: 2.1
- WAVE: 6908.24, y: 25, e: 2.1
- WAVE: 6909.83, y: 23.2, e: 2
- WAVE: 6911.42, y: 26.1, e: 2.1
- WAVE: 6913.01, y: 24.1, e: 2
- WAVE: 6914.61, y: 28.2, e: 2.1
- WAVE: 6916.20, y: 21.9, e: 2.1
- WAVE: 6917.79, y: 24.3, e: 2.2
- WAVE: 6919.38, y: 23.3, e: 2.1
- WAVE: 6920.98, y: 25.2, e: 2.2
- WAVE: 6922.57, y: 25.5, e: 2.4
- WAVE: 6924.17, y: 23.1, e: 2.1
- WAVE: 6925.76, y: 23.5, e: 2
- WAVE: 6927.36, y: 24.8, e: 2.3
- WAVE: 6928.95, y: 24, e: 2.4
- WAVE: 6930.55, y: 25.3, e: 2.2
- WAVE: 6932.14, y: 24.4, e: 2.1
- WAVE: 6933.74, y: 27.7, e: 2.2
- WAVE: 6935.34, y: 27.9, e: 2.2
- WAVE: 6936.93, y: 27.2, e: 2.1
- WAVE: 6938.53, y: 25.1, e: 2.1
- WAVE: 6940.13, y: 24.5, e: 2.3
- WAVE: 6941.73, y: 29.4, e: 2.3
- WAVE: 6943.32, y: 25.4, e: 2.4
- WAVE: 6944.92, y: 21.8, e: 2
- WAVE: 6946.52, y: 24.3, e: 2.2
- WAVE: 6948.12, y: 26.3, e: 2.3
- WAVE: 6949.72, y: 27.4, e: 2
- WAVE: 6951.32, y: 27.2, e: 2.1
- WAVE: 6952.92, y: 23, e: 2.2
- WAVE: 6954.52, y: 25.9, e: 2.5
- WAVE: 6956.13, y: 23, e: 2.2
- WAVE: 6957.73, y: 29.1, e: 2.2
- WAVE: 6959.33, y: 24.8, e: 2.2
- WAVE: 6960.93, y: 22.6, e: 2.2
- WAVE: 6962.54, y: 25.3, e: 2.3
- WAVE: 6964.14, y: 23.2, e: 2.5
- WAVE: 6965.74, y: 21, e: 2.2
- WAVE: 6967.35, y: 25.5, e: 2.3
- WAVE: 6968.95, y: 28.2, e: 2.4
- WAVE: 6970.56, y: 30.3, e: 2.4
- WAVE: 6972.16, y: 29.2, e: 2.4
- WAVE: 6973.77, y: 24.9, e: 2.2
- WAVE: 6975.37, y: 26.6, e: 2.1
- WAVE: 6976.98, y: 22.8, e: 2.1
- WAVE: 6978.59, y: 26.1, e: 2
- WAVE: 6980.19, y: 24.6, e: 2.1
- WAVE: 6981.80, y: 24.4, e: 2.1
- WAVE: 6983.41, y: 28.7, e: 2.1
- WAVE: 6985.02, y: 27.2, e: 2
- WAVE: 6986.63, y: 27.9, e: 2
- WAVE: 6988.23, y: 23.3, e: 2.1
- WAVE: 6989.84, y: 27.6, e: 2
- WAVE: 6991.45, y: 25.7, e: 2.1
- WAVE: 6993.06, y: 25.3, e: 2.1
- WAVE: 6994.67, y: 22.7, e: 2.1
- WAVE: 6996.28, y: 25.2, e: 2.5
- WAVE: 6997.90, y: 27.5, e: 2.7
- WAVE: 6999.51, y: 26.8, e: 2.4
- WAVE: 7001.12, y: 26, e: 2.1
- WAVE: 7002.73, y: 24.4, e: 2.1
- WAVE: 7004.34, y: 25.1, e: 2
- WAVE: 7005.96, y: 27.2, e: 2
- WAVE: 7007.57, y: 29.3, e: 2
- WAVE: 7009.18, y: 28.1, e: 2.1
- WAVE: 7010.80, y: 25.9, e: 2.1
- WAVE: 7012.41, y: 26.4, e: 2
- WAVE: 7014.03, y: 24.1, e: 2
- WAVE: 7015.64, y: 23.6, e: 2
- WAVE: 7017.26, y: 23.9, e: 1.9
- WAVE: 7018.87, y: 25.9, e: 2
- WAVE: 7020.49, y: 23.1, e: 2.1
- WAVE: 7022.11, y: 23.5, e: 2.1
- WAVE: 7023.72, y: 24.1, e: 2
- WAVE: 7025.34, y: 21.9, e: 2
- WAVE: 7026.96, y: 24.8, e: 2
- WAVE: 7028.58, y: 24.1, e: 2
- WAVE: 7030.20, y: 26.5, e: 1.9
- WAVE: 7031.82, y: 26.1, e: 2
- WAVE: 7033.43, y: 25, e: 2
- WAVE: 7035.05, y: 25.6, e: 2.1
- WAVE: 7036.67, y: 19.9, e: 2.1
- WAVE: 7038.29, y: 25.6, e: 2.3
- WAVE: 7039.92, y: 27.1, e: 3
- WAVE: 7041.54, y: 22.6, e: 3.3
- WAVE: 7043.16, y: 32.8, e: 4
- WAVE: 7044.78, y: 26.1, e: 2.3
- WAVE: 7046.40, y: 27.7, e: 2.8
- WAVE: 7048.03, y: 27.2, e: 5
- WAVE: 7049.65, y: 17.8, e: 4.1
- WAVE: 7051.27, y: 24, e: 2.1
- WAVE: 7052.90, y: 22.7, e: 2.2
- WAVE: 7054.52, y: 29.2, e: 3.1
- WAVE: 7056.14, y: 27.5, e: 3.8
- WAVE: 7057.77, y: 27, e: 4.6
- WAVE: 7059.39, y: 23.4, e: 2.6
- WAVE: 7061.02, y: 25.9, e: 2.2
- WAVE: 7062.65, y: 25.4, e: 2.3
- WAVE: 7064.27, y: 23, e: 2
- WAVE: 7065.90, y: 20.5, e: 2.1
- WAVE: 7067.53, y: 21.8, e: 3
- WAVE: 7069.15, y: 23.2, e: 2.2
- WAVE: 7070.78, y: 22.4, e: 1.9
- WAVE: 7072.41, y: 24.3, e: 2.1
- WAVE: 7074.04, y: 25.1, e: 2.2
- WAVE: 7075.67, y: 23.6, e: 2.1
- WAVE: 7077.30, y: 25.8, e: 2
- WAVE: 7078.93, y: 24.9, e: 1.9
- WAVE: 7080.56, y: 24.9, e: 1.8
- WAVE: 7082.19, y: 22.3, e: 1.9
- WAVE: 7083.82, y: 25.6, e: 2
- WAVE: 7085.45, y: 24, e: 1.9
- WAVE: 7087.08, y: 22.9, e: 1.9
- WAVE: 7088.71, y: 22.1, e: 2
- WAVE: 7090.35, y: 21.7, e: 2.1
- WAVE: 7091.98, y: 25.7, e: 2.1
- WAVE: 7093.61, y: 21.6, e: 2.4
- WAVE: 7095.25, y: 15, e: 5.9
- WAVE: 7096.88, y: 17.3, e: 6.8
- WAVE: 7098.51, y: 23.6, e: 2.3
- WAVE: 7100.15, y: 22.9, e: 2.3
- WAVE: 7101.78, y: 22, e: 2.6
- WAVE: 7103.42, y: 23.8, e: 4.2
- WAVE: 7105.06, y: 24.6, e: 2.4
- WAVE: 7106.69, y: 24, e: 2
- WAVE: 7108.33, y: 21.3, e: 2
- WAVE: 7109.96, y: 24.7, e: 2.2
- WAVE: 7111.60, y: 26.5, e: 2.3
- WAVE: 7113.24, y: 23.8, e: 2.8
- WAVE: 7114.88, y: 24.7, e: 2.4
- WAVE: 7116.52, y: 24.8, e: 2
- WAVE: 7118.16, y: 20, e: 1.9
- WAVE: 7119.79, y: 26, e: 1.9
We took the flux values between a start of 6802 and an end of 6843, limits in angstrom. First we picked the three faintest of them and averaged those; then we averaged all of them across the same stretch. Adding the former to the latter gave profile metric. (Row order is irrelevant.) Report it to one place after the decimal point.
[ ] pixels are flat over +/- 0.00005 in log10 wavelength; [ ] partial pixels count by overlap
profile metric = 43.9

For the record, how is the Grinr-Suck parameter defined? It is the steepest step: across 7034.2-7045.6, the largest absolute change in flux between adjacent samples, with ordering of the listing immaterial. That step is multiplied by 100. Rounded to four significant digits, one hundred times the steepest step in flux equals 1020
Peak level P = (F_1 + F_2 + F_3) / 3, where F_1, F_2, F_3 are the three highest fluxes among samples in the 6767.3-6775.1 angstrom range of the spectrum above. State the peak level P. 30.0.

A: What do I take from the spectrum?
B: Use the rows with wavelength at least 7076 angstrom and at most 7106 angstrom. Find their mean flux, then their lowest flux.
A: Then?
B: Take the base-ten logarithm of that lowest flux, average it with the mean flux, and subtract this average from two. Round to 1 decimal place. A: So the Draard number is -10.0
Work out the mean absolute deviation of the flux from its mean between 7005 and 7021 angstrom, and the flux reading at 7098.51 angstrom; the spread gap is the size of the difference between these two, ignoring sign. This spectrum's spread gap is 21.9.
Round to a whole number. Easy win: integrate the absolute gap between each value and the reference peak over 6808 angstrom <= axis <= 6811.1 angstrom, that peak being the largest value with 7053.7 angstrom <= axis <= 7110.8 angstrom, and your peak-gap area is 21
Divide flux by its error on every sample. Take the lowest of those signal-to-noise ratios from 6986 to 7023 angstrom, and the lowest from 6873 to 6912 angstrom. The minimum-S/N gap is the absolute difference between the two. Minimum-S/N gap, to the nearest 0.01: 0.27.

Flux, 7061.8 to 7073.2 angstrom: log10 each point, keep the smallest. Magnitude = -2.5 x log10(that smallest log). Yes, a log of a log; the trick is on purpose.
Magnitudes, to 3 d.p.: -0.295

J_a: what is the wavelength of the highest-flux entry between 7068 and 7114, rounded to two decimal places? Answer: 7111.60 angstrom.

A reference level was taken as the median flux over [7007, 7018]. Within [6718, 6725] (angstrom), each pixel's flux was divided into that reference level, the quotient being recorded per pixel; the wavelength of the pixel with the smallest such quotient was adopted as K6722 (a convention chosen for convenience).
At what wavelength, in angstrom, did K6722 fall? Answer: 6718.42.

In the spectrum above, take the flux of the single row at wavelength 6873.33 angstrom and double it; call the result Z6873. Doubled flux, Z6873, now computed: 49.2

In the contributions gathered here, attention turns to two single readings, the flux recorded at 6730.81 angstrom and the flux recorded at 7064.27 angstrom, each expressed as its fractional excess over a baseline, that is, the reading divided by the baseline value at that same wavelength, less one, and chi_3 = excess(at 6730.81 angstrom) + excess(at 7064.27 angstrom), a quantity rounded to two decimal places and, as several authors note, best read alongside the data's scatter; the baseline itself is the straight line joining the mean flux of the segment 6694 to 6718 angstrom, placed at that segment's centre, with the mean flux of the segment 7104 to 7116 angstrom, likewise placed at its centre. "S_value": 0.01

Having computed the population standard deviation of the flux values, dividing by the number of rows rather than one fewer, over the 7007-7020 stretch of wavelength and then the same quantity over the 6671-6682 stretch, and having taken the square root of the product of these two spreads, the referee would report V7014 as 2.3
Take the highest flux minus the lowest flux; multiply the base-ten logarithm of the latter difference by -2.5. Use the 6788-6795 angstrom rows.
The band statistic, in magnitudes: -1.0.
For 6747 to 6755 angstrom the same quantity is -1.5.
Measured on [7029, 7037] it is -2.0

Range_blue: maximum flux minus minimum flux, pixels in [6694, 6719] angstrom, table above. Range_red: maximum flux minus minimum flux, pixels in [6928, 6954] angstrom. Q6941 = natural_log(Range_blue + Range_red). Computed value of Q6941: 2.83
